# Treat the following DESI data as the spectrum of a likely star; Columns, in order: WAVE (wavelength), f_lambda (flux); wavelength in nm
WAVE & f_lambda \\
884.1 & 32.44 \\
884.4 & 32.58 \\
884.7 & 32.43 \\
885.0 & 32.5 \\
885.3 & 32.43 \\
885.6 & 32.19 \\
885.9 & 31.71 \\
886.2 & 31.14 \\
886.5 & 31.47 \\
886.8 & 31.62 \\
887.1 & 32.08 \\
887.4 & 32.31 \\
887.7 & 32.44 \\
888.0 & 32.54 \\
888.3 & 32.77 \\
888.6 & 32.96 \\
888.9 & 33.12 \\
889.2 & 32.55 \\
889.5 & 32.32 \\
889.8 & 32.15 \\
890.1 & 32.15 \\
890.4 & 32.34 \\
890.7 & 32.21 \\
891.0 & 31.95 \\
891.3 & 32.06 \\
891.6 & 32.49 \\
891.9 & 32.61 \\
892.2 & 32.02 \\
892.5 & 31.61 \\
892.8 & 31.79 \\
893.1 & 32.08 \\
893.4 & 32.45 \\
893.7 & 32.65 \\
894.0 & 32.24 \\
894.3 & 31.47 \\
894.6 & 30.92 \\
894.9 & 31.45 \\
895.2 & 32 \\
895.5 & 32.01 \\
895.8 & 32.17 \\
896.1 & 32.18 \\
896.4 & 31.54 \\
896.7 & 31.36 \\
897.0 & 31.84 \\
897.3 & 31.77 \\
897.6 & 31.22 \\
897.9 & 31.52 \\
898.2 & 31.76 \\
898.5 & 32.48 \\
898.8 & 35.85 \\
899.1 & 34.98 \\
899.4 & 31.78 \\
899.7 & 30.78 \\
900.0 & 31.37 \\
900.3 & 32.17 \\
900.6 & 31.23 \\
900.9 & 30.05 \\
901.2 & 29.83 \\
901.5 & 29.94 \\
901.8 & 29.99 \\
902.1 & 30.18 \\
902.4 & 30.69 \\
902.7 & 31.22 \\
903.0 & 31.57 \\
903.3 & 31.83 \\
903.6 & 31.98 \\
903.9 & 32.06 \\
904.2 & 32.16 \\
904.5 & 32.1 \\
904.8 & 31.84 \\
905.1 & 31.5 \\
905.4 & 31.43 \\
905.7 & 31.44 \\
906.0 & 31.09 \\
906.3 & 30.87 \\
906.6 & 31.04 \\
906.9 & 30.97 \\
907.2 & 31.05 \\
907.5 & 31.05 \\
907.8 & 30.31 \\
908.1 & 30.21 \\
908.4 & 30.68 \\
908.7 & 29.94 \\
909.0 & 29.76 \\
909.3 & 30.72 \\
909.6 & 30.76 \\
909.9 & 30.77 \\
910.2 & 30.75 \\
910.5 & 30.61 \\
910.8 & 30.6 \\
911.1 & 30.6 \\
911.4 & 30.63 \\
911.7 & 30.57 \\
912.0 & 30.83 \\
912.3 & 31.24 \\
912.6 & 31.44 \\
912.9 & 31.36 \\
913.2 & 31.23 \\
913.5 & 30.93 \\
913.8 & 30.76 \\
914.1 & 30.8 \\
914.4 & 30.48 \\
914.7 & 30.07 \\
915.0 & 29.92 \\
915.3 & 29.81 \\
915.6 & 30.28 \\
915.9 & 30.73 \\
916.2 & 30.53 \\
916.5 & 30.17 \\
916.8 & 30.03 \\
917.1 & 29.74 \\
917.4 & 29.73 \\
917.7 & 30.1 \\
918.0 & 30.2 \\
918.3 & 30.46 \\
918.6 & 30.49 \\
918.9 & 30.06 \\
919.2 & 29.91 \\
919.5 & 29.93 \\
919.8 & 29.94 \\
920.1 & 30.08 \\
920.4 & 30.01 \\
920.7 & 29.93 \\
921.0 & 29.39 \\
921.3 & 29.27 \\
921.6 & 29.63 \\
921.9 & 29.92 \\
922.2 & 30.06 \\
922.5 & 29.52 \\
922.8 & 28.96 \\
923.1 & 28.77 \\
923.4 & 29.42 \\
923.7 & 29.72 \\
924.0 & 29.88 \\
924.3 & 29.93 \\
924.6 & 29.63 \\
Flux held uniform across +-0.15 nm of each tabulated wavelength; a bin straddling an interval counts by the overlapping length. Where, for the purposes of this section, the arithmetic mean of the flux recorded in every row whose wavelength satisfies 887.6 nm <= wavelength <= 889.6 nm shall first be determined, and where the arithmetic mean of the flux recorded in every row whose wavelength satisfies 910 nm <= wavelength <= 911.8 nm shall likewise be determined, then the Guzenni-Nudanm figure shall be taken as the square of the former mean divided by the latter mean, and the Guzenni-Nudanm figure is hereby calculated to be 34.9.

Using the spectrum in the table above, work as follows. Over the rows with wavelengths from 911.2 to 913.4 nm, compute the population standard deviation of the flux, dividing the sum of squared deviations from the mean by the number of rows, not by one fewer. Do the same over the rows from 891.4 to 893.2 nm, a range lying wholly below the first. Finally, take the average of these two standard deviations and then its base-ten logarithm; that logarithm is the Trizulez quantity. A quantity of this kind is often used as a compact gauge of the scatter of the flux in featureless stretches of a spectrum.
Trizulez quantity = -0.464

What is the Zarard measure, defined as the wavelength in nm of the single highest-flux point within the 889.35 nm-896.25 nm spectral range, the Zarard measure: 893.7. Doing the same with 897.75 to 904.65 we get 898.8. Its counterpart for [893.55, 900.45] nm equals 898.8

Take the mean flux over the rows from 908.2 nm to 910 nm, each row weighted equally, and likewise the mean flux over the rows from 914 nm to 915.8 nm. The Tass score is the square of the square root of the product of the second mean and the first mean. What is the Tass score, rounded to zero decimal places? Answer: 920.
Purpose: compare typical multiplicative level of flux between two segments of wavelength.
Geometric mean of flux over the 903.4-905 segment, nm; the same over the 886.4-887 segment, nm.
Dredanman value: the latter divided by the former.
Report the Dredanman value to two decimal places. 0.98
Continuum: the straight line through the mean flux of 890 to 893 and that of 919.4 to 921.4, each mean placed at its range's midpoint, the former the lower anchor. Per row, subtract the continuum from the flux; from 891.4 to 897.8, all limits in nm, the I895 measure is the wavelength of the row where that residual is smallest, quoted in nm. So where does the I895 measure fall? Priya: 894.6 nm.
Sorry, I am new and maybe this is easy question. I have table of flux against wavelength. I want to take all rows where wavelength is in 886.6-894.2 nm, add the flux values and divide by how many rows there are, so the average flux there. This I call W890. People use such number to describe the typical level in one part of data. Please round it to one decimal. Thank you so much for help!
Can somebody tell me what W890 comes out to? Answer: 32.3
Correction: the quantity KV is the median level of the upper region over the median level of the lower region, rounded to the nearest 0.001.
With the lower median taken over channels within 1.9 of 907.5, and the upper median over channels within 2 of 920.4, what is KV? 0.970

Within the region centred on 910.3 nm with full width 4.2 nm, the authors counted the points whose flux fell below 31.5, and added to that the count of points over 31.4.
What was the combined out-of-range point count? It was 14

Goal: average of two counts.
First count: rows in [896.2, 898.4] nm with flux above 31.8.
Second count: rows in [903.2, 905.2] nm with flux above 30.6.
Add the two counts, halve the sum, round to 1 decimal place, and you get 4.0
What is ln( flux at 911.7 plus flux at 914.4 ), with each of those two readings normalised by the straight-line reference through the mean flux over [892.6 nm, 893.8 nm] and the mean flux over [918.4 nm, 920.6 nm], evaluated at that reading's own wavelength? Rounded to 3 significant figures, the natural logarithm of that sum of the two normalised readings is 0.691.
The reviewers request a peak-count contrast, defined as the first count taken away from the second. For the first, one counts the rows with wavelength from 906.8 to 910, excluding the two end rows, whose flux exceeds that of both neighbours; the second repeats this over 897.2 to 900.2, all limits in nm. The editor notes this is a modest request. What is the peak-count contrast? 0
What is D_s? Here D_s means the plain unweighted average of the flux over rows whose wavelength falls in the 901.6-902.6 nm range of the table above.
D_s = 30.3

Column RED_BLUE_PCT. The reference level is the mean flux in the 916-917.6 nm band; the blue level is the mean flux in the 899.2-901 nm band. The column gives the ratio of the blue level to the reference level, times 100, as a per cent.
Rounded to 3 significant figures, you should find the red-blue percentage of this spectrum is 104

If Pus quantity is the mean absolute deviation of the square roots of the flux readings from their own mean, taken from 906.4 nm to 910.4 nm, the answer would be 0.031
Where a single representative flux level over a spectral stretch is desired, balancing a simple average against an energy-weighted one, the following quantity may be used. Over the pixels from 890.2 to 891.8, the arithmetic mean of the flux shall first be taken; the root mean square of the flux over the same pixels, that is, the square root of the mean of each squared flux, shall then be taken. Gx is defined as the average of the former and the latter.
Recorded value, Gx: 32.2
